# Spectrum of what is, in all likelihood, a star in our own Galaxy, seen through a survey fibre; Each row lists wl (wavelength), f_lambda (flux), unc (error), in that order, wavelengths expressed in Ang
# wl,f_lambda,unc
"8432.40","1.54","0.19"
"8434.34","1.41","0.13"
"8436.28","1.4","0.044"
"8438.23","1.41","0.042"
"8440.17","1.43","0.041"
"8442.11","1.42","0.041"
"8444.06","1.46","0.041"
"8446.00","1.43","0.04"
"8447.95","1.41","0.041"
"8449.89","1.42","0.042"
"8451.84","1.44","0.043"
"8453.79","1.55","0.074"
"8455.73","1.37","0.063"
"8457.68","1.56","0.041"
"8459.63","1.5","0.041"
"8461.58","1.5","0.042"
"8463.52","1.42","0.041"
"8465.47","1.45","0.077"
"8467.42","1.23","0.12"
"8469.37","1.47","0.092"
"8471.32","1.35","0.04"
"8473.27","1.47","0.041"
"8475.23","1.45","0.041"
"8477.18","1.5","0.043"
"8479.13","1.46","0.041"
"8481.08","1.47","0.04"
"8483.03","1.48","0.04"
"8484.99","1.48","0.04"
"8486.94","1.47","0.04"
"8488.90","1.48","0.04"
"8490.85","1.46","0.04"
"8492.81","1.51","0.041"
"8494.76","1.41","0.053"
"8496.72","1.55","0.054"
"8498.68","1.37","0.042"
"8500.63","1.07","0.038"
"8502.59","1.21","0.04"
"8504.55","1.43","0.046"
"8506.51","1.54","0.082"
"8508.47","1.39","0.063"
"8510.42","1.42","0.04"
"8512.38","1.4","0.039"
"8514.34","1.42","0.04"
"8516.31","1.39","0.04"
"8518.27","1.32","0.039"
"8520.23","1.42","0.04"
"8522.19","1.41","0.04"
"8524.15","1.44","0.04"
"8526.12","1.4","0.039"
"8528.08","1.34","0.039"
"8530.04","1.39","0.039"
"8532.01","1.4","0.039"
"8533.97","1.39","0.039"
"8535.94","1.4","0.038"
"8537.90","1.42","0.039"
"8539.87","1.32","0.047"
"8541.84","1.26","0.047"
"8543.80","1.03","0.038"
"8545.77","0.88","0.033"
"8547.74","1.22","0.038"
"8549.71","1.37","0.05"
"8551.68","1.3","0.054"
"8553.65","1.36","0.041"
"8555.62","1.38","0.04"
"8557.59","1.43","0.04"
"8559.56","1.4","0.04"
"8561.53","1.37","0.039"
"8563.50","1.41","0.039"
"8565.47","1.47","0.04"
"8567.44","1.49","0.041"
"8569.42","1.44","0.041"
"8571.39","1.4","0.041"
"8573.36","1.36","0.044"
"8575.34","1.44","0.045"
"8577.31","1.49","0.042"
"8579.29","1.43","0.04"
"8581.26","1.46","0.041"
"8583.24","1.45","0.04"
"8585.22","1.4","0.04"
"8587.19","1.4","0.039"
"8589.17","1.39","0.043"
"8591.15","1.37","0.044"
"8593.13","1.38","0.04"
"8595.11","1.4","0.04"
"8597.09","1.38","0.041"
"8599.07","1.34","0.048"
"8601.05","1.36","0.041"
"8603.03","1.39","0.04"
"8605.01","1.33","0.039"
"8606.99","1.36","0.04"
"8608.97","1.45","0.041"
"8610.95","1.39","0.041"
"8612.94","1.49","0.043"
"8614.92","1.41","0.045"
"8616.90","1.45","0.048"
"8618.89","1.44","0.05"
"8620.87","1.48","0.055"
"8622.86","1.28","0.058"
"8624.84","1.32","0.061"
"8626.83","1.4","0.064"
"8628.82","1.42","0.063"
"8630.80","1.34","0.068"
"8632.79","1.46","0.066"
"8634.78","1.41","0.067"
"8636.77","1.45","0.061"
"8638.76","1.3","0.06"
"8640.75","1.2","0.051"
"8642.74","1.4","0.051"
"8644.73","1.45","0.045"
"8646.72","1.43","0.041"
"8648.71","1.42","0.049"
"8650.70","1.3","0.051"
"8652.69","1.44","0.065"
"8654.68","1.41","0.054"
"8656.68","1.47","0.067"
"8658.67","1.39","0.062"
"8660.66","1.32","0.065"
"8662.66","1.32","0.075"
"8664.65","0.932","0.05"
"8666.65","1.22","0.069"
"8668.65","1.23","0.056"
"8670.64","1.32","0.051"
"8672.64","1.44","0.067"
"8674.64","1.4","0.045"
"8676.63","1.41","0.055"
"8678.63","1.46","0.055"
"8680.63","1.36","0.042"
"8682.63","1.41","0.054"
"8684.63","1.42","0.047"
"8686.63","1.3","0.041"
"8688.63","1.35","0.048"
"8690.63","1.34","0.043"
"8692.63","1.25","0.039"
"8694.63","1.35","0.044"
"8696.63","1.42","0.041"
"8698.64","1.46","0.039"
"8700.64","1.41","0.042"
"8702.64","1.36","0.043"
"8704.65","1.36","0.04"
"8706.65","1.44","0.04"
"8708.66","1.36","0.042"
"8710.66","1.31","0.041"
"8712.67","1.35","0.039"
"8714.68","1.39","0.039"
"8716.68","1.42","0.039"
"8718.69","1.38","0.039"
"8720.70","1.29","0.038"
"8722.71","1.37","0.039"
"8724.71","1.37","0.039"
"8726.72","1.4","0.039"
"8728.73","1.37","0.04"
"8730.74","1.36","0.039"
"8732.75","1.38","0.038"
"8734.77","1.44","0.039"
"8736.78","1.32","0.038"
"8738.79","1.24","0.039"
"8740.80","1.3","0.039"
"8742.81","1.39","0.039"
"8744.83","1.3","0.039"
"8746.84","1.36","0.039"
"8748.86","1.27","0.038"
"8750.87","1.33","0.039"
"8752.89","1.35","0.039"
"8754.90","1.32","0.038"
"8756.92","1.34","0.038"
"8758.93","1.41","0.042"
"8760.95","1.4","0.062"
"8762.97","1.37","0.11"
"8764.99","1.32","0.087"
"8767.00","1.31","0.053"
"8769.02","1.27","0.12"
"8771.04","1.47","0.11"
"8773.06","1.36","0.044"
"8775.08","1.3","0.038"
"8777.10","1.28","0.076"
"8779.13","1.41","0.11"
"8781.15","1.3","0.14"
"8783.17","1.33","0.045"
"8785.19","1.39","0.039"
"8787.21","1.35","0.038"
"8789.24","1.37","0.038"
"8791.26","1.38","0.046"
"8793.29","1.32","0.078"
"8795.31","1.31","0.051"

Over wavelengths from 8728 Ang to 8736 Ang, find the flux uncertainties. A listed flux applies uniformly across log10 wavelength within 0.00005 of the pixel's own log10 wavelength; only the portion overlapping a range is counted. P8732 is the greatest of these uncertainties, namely 0.040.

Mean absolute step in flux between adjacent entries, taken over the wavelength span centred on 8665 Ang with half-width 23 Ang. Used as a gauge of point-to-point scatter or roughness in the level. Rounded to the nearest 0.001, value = 0.084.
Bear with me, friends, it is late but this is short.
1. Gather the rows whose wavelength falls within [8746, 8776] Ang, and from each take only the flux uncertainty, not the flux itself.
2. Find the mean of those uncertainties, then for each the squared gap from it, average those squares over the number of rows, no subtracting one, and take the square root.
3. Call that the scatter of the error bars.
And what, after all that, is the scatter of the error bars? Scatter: 0.030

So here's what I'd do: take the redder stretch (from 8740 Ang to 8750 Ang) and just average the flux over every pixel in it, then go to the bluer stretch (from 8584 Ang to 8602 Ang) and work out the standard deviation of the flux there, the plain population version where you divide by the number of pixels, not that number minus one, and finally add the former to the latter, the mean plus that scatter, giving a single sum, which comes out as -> 1.34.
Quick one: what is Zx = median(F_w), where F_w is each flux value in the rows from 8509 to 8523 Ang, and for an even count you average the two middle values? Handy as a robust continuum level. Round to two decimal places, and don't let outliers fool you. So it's 1.41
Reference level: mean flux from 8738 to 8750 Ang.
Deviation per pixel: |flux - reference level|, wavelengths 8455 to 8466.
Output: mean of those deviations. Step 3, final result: 0.16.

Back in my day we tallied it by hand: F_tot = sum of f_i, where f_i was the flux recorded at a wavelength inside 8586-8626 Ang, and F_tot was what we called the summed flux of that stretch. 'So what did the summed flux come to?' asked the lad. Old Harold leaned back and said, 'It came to 28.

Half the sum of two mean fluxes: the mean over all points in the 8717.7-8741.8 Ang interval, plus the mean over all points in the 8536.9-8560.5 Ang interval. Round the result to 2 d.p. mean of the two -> 1.32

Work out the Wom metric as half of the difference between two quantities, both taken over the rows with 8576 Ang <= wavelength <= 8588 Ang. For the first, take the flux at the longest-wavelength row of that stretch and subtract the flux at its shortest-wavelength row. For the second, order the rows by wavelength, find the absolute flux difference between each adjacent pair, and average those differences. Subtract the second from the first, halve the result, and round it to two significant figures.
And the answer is -0.060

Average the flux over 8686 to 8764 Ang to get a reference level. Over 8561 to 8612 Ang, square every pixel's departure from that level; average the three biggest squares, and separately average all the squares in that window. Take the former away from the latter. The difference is -0.012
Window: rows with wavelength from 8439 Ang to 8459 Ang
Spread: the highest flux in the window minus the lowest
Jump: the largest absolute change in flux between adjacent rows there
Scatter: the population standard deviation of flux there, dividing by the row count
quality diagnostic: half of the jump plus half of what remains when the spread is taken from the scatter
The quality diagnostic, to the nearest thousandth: 0.029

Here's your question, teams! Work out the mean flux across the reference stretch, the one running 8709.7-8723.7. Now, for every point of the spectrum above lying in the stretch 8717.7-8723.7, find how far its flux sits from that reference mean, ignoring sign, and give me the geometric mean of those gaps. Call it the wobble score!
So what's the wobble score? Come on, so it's 0.026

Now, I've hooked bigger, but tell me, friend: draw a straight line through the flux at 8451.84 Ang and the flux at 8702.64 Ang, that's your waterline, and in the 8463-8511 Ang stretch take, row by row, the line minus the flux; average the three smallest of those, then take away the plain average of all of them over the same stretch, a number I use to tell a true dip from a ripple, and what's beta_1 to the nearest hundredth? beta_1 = -0.12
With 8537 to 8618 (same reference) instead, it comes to -0.12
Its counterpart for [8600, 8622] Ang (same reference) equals -0.06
